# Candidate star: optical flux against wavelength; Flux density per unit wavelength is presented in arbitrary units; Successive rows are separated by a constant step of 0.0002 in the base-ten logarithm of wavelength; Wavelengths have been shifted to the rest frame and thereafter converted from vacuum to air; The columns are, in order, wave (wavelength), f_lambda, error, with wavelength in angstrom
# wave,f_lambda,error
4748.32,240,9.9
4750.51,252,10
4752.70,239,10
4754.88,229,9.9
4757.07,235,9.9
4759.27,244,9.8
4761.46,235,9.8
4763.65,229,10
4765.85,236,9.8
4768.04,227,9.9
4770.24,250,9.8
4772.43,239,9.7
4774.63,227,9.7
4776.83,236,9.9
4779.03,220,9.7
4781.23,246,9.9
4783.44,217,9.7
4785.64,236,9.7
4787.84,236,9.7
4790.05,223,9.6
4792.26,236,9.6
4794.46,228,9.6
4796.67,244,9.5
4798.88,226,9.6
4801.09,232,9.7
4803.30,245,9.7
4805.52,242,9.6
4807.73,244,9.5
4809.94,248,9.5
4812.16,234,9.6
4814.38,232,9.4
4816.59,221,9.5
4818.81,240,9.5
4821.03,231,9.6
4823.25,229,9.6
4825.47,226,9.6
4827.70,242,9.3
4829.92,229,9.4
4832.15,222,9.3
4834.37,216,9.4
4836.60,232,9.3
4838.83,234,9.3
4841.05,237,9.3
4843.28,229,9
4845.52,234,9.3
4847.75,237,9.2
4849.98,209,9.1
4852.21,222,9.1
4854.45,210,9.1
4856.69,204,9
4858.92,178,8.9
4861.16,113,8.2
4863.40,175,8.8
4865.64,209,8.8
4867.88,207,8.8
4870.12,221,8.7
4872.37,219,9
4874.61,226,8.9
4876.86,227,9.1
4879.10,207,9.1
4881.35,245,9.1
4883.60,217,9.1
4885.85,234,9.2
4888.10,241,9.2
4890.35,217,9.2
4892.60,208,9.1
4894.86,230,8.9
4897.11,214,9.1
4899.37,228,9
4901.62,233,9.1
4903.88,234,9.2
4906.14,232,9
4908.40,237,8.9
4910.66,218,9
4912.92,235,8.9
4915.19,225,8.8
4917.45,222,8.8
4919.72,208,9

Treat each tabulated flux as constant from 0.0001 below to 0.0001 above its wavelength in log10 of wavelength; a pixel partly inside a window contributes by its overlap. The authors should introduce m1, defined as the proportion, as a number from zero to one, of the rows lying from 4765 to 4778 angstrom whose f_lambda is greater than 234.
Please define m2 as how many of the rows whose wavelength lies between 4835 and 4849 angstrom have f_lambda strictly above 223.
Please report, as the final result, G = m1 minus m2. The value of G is -5.3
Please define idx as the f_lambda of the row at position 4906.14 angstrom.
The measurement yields 232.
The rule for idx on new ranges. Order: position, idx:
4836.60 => 232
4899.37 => 228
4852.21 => 222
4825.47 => 226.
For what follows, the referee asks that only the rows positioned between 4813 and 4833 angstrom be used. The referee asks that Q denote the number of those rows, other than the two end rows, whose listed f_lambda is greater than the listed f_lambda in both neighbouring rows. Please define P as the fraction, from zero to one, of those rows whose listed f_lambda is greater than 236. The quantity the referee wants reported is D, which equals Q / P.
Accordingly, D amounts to 9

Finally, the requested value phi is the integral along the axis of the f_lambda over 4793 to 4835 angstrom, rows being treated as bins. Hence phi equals 9805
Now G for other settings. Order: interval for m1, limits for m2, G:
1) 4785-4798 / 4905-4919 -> -3.3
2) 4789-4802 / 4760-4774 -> -5.7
